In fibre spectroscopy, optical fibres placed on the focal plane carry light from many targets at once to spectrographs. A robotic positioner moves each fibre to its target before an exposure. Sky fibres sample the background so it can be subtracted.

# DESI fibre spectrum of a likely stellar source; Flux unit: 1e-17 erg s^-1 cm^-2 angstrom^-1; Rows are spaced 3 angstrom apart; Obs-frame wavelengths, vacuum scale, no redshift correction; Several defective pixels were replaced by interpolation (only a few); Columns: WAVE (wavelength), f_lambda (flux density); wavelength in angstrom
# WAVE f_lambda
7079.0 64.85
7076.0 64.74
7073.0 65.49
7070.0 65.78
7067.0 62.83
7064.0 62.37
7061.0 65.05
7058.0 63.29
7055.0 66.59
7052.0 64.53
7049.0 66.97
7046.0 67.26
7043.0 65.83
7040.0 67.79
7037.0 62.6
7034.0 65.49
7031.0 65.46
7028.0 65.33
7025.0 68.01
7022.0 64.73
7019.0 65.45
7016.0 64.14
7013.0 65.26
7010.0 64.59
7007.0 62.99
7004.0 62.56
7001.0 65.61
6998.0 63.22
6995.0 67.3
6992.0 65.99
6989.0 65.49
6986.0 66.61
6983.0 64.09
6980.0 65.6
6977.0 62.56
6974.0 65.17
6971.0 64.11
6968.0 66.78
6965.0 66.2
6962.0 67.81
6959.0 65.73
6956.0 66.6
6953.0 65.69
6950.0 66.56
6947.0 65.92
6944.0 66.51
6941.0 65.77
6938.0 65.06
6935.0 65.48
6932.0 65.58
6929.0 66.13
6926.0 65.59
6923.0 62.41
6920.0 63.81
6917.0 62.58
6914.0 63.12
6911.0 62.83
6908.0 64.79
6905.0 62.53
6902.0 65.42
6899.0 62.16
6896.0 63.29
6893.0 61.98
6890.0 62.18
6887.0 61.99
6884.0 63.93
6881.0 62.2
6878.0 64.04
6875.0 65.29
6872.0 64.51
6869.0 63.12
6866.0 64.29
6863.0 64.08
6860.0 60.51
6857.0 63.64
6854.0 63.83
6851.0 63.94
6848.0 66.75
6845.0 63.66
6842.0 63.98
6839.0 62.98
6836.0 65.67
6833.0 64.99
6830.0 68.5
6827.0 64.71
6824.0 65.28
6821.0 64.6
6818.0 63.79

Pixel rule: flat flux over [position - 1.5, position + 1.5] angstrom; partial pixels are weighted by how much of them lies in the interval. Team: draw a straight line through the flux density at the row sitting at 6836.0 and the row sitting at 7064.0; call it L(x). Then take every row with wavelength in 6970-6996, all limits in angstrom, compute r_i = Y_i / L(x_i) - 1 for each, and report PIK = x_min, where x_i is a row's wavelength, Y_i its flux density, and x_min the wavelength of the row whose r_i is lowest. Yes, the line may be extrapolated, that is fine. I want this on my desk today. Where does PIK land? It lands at 6977.0 angstrom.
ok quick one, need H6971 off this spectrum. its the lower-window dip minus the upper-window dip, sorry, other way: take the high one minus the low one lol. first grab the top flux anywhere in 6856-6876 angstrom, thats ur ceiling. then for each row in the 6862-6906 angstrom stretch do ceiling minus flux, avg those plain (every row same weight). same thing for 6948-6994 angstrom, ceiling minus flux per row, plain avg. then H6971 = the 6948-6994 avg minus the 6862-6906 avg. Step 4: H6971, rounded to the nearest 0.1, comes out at -2.3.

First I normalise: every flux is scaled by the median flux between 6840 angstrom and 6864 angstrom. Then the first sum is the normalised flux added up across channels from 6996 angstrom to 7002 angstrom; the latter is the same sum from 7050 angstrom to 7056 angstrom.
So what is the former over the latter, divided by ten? 0.098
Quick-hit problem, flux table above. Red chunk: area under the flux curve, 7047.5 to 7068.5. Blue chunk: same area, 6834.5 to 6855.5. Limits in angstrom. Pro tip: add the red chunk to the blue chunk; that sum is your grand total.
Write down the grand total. 2707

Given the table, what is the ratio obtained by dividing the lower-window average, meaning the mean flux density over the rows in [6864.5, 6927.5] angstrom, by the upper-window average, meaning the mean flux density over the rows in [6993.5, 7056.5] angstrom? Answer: 0.97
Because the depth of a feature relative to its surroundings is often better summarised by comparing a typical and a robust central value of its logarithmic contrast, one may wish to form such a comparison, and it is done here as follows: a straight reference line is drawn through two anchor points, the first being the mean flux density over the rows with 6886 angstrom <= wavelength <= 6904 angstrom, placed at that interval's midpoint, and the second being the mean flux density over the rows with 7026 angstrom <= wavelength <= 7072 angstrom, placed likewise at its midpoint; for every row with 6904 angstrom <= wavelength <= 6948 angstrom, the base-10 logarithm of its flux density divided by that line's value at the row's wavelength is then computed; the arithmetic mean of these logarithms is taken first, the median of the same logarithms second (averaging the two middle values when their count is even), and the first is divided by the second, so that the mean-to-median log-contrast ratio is 0.70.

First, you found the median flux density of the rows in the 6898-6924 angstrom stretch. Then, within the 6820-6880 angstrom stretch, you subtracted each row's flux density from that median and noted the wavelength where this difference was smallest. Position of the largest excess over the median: 6830.0 angstrom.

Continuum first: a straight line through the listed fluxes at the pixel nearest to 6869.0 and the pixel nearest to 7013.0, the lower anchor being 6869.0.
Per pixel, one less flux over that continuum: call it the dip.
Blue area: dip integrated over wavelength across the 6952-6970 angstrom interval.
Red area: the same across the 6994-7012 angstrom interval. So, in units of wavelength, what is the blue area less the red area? -0.76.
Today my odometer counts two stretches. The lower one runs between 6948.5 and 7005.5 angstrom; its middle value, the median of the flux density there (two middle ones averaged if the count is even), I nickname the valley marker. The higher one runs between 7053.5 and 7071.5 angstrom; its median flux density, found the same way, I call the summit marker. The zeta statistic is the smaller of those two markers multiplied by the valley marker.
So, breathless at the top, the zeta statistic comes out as 4215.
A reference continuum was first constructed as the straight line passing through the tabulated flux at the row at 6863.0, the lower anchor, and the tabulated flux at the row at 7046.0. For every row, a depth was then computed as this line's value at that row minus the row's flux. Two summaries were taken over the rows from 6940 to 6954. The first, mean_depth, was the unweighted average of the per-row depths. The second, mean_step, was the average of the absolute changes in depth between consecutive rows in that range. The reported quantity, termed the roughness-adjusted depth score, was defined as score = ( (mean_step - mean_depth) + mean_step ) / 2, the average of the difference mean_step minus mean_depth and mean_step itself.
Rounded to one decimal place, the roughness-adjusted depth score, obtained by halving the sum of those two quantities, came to 1.0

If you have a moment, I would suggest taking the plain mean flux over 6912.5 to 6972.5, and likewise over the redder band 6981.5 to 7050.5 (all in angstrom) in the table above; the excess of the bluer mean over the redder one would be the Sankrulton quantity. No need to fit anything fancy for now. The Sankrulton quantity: 0.03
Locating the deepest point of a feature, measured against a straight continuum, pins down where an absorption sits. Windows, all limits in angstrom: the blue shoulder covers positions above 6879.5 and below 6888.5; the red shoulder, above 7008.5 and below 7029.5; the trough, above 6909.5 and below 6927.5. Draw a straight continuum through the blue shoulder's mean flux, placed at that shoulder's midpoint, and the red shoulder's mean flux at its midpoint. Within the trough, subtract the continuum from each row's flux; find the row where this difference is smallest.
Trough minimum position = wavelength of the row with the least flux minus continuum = 6923.0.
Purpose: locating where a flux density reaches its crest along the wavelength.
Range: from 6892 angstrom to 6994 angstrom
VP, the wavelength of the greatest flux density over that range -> 6962.0 angstrom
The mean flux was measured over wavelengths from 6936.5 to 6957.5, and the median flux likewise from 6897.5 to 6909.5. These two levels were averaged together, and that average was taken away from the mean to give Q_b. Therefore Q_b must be 1.2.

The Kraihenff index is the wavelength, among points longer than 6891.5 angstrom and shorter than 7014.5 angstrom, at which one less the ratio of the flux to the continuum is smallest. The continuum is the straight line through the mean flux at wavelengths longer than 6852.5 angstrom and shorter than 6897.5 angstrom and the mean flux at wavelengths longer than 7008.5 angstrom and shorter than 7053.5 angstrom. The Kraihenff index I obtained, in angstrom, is 6962.0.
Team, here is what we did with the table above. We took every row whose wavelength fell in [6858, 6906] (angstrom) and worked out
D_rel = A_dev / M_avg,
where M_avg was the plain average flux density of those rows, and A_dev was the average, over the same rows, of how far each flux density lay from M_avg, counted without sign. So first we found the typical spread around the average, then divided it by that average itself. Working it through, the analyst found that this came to 0.018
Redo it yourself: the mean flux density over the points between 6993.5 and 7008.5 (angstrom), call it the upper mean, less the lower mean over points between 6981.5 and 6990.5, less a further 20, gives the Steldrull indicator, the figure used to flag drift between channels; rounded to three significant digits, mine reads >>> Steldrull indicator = -21.1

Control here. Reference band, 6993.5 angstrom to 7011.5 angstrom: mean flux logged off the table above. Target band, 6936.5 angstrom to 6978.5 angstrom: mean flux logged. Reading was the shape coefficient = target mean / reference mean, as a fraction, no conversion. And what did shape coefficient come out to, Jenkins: 1.02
